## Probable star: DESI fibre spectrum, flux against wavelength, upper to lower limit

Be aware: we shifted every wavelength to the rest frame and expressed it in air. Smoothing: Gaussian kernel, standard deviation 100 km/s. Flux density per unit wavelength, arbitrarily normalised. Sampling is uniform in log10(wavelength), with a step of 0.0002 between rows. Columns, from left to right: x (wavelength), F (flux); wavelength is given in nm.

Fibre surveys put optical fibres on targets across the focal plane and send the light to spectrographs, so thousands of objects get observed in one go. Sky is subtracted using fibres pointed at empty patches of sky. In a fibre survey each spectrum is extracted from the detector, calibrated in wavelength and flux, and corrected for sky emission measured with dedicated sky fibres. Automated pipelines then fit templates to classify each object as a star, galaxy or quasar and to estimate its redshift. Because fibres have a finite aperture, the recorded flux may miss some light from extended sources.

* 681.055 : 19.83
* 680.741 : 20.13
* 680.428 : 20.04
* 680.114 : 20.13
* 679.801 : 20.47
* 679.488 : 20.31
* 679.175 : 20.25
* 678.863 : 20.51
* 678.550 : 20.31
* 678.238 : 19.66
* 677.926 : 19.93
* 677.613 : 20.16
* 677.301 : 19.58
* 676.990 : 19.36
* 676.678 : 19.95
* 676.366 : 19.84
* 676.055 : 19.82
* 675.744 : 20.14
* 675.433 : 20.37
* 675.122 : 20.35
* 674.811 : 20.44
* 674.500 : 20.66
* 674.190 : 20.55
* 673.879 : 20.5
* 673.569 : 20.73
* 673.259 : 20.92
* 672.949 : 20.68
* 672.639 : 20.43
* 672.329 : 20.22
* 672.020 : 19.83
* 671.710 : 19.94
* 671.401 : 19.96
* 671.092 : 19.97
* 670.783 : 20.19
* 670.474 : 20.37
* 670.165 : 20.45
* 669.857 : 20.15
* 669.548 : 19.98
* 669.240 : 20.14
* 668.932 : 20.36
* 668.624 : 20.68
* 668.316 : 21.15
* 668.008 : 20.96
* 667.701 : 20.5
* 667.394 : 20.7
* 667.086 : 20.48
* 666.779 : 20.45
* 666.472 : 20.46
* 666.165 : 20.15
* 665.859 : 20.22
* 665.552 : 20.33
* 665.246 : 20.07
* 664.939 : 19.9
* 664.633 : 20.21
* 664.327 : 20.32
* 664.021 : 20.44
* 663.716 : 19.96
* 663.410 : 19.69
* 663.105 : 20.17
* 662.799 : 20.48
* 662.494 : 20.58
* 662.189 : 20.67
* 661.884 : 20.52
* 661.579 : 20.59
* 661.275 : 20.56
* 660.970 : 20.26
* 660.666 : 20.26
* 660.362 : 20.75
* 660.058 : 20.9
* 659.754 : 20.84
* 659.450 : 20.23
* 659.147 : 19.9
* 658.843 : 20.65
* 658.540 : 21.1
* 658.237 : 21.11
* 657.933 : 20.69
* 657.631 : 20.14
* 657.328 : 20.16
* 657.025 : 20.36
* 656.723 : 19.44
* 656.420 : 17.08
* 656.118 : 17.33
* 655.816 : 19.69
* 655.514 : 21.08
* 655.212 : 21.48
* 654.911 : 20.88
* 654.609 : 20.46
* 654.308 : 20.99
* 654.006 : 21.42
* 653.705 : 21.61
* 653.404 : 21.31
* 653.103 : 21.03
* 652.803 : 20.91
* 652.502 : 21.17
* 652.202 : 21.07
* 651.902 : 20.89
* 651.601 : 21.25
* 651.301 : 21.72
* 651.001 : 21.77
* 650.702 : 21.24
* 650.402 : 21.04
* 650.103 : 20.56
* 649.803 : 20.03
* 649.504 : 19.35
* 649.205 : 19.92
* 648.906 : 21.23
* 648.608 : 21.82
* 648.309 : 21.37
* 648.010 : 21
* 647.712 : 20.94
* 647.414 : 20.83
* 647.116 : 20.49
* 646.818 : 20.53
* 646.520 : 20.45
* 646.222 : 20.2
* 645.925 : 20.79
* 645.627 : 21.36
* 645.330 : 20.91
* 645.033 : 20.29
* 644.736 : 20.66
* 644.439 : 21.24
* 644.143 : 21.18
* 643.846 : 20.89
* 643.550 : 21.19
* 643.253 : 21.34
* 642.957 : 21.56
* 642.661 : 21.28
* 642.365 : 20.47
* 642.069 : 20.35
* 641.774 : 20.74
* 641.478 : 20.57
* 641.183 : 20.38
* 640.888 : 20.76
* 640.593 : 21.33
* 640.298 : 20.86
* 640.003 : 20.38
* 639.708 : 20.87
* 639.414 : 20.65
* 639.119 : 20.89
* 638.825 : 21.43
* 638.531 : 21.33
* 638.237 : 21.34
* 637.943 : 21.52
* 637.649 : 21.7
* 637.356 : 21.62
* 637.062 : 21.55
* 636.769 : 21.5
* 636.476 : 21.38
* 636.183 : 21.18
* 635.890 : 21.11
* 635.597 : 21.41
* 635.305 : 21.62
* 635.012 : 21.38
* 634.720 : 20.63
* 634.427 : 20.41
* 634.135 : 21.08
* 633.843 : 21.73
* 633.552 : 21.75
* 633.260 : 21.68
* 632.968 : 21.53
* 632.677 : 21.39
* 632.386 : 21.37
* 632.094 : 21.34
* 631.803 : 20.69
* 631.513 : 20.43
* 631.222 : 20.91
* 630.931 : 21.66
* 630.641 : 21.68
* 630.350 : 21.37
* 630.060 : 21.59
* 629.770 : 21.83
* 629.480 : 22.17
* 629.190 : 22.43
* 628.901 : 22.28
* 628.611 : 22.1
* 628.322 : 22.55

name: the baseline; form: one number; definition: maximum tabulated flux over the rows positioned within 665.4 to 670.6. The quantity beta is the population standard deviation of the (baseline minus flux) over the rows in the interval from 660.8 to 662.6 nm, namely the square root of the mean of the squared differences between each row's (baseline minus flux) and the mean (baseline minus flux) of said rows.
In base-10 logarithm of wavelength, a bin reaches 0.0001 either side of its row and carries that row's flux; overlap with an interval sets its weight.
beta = 0.13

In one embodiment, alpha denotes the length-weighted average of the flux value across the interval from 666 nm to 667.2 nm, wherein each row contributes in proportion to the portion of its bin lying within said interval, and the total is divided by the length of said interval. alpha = 20.4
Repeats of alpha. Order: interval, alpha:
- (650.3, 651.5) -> 21.5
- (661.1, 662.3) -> 20.6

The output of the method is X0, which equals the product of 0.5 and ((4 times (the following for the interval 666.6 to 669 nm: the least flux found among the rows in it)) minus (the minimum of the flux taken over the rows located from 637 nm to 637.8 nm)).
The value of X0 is 29.9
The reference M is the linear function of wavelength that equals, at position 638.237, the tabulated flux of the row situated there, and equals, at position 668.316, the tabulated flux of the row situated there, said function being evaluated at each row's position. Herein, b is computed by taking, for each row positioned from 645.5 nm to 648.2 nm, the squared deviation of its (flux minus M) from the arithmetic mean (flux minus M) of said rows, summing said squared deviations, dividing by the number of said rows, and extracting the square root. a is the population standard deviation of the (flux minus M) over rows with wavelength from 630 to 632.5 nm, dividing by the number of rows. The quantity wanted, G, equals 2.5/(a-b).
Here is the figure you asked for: 28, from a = 0.420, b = 0.33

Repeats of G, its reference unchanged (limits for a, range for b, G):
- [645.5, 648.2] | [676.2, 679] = -160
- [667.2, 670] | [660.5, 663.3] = 12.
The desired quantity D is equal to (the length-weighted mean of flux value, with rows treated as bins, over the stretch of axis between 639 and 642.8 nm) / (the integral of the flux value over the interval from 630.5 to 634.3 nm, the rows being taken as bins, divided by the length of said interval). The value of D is 0.97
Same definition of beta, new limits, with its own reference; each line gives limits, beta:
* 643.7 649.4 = 0.46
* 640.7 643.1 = 0.41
